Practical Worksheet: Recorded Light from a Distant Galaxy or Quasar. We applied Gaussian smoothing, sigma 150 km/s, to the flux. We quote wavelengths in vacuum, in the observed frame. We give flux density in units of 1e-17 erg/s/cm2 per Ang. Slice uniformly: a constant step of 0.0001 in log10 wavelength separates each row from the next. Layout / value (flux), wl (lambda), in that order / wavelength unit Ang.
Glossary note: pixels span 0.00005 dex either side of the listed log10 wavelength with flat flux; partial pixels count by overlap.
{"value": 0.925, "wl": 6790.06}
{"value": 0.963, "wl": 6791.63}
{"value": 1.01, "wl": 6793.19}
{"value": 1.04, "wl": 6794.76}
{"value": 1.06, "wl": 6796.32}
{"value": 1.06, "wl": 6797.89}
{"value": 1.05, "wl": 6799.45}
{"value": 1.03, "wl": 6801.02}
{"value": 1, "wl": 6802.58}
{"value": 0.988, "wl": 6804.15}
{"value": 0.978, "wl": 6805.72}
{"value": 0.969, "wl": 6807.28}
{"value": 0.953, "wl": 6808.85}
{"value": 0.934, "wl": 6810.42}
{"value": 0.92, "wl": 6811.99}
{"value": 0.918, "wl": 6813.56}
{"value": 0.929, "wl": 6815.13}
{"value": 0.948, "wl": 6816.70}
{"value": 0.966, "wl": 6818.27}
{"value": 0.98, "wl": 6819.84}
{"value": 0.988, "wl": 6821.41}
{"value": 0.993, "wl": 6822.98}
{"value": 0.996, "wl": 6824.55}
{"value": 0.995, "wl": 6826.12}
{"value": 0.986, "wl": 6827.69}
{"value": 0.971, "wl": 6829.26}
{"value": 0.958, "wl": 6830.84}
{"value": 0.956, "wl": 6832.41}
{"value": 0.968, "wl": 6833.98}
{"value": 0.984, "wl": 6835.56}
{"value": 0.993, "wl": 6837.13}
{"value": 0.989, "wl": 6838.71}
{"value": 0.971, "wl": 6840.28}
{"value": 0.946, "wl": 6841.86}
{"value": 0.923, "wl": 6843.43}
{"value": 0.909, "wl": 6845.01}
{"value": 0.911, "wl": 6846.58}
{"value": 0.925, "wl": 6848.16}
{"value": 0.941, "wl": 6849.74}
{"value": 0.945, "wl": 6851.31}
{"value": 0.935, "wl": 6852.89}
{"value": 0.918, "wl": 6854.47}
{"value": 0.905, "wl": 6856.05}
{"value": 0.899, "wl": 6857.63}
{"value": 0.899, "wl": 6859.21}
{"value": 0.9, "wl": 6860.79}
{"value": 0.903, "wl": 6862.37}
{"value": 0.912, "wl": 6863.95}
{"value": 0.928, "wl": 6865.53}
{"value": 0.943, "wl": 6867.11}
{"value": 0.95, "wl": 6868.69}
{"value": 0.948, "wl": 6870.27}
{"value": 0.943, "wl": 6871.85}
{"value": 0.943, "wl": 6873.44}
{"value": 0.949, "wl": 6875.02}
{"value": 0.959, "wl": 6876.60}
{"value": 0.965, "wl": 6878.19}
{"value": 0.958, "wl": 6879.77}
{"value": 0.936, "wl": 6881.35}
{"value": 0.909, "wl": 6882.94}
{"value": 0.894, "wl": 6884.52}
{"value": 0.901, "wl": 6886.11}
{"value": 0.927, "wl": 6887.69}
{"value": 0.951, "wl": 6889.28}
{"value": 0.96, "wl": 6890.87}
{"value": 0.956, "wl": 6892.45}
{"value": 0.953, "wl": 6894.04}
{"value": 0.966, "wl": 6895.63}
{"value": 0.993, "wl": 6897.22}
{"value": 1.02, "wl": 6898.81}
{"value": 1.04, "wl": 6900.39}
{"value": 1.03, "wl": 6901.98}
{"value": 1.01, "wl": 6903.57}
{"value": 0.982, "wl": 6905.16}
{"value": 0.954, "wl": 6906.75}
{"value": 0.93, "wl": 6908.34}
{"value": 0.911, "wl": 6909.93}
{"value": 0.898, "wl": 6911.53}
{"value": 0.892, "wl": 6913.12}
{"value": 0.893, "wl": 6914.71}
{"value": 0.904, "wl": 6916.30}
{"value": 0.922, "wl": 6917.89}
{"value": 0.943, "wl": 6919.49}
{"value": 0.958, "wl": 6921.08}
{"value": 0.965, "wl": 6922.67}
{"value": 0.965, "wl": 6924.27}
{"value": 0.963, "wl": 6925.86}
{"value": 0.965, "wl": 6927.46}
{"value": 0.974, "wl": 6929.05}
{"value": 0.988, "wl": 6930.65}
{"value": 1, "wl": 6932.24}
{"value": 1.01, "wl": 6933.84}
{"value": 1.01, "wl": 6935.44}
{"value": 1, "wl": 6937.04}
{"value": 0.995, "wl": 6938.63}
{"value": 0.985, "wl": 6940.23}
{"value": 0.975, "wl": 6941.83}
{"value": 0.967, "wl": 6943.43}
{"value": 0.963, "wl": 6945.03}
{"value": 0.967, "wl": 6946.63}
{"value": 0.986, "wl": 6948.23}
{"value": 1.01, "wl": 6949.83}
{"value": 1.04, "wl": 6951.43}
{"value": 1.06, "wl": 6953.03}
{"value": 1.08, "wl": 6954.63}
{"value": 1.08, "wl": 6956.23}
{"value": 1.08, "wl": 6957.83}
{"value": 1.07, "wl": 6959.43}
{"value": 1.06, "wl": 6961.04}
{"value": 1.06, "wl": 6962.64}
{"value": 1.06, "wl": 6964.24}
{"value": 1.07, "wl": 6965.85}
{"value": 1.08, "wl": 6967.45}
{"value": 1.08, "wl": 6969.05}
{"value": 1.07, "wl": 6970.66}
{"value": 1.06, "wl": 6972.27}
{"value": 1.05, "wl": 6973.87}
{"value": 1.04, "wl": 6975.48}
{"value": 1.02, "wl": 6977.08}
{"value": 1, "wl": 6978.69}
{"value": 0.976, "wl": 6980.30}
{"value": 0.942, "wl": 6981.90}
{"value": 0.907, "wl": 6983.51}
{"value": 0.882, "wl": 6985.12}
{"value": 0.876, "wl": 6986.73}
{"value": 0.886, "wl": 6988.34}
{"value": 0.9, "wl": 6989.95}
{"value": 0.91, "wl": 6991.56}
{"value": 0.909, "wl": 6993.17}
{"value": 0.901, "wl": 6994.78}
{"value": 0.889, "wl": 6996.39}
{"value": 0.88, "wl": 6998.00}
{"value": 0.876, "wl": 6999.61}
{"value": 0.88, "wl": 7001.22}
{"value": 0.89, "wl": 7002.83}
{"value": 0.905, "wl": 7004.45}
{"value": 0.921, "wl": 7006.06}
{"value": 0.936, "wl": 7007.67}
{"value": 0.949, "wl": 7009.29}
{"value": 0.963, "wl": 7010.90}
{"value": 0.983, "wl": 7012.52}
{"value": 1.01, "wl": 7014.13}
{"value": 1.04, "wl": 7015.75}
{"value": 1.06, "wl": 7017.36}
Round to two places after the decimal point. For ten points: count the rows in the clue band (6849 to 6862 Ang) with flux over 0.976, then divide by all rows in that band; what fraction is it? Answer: 0.00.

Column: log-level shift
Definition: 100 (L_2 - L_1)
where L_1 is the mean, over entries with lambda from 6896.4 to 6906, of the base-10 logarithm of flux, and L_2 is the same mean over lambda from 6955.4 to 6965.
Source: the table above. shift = 2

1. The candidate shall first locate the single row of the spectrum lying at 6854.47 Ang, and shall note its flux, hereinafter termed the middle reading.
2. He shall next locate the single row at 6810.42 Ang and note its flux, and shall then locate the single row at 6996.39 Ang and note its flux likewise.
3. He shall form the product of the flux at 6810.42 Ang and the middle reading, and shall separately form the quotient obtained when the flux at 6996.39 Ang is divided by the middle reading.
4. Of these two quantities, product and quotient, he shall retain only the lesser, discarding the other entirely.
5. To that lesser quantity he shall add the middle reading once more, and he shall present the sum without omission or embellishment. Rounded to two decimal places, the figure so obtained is 1.78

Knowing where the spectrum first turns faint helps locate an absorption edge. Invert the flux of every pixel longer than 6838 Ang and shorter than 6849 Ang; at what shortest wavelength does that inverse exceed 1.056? 6841.86 Ang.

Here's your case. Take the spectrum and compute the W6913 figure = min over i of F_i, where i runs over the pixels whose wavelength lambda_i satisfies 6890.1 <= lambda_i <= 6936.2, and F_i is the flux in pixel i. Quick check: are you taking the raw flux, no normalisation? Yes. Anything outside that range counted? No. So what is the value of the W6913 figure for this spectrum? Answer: 0.892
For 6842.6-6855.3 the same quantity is 0.909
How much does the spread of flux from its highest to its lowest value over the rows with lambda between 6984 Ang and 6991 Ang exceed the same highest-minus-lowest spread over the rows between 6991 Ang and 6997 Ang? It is 0.003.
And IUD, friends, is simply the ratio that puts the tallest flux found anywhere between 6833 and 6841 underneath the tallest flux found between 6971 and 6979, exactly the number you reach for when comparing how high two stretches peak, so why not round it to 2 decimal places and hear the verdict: 1.07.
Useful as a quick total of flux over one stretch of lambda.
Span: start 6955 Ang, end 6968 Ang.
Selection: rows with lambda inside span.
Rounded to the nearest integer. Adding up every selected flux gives 9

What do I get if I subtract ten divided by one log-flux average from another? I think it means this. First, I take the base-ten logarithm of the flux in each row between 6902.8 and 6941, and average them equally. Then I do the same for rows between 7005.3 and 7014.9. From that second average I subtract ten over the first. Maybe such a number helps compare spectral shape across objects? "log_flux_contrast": 540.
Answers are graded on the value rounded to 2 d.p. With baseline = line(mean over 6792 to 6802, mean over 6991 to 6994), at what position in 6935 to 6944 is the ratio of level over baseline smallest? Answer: 6943.43 Ang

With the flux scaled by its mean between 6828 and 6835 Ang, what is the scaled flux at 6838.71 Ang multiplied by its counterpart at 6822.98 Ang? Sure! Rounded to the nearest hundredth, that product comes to 1.06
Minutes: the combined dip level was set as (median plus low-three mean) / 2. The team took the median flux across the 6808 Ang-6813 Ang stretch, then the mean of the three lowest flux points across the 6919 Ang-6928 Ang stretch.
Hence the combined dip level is 0.94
